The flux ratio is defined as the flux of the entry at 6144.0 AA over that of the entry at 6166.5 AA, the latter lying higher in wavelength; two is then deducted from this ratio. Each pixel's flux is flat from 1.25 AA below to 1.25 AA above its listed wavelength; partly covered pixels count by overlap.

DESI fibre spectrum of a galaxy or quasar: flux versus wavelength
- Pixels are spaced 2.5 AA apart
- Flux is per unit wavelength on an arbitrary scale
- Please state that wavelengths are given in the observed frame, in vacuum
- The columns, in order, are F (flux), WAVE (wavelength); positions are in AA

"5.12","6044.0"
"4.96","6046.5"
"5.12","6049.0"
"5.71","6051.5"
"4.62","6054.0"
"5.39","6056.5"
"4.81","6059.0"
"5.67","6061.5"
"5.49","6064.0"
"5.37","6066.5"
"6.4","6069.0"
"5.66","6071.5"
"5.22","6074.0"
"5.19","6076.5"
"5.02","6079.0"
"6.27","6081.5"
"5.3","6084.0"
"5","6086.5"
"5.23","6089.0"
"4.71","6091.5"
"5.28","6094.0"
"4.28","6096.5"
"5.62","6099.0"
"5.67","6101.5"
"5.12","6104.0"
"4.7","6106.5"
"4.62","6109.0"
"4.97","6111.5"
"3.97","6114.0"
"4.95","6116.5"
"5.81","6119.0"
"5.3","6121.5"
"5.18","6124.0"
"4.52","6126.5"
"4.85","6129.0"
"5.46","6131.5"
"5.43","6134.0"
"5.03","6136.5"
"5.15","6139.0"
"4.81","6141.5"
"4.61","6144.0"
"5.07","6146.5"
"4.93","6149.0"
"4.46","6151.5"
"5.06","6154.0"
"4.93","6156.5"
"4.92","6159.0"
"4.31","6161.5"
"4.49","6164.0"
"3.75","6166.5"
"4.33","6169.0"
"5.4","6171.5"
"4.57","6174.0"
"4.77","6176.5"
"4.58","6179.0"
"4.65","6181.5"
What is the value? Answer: -0.77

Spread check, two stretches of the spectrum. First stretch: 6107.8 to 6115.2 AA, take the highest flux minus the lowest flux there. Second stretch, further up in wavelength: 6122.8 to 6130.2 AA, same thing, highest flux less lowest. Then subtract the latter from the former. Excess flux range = 0.3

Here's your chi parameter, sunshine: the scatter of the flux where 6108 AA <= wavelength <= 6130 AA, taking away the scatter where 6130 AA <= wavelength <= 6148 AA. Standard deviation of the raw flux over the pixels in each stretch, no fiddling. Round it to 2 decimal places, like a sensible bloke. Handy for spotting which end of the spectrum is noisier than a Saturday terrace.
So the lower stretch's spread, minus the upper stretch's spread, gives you 0.21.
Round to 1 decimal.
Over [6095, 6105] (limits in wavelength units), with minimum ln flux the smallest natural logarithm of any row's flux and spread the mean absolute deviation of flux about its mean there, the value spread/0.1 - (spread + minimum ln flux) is 2.8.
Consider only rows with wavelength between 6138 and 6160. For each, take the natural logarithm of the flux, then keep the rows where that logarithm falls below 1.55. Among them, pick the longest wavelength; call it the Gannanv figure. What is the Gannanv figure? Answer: 6151.5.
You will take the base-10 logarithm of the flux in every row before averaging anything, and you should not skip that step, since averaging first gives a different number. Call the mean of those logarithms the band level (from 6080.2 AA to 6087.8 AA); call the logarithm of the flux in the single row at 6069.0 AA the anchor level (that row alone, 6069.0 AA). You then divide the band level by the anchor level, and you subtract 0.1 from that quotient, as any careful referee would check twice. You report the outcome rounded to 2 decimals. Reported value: 0.82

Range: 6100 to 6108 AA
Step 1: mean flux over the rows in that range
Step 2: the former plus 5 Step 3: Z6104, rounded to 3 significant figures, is 10.2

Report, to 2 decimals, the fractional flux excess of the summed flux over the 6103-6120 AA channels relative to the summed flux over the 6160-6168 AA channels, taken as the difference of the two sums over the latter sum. 1.72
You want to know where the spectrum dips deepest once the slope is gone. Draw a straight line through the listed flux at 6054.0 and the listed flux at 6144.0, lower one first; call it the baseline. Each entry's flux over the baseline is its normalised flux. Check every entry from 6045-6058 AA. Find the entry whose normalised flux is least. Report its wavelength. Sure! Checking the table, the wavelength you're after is 6054.0 AA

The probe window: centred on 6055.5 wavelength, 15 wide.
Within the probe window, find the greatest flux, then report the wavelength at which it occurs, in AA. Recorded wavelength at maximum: 6051.5 AA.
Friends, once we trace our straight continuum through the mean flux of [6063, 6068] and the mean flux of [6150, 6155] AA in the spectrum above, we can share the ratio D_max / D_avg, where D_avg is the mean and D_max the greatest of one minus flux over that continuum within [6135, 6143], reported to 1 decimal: -0.3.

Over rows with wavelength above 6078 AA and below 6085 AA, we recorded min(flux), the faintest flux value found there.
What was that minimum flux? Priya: 5.02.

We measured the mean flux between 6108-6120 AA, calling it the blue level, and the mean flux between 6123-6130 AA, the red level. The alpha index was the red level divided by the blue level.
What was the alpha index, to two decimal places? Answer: 1.00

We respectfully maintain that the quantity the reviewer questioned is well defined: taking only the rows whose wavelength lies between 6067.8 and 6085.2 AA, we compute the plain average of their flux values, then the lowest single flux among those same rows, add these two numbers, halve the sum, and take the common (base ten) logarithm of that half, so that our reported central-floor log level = 0.724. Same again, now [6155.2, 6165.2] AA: 0.652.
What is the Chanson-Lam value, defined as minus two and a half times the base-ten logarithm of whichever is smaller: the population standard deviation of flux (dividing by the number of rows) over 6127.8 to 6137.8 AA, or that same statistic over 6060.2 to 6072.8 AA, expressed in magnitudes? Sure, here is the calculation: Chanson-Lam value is 1.46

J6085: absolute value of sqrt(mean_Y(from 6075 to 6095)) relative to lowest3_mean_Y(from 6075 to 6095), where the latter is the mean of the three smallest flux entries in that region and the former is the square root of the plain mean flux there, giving 0.467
